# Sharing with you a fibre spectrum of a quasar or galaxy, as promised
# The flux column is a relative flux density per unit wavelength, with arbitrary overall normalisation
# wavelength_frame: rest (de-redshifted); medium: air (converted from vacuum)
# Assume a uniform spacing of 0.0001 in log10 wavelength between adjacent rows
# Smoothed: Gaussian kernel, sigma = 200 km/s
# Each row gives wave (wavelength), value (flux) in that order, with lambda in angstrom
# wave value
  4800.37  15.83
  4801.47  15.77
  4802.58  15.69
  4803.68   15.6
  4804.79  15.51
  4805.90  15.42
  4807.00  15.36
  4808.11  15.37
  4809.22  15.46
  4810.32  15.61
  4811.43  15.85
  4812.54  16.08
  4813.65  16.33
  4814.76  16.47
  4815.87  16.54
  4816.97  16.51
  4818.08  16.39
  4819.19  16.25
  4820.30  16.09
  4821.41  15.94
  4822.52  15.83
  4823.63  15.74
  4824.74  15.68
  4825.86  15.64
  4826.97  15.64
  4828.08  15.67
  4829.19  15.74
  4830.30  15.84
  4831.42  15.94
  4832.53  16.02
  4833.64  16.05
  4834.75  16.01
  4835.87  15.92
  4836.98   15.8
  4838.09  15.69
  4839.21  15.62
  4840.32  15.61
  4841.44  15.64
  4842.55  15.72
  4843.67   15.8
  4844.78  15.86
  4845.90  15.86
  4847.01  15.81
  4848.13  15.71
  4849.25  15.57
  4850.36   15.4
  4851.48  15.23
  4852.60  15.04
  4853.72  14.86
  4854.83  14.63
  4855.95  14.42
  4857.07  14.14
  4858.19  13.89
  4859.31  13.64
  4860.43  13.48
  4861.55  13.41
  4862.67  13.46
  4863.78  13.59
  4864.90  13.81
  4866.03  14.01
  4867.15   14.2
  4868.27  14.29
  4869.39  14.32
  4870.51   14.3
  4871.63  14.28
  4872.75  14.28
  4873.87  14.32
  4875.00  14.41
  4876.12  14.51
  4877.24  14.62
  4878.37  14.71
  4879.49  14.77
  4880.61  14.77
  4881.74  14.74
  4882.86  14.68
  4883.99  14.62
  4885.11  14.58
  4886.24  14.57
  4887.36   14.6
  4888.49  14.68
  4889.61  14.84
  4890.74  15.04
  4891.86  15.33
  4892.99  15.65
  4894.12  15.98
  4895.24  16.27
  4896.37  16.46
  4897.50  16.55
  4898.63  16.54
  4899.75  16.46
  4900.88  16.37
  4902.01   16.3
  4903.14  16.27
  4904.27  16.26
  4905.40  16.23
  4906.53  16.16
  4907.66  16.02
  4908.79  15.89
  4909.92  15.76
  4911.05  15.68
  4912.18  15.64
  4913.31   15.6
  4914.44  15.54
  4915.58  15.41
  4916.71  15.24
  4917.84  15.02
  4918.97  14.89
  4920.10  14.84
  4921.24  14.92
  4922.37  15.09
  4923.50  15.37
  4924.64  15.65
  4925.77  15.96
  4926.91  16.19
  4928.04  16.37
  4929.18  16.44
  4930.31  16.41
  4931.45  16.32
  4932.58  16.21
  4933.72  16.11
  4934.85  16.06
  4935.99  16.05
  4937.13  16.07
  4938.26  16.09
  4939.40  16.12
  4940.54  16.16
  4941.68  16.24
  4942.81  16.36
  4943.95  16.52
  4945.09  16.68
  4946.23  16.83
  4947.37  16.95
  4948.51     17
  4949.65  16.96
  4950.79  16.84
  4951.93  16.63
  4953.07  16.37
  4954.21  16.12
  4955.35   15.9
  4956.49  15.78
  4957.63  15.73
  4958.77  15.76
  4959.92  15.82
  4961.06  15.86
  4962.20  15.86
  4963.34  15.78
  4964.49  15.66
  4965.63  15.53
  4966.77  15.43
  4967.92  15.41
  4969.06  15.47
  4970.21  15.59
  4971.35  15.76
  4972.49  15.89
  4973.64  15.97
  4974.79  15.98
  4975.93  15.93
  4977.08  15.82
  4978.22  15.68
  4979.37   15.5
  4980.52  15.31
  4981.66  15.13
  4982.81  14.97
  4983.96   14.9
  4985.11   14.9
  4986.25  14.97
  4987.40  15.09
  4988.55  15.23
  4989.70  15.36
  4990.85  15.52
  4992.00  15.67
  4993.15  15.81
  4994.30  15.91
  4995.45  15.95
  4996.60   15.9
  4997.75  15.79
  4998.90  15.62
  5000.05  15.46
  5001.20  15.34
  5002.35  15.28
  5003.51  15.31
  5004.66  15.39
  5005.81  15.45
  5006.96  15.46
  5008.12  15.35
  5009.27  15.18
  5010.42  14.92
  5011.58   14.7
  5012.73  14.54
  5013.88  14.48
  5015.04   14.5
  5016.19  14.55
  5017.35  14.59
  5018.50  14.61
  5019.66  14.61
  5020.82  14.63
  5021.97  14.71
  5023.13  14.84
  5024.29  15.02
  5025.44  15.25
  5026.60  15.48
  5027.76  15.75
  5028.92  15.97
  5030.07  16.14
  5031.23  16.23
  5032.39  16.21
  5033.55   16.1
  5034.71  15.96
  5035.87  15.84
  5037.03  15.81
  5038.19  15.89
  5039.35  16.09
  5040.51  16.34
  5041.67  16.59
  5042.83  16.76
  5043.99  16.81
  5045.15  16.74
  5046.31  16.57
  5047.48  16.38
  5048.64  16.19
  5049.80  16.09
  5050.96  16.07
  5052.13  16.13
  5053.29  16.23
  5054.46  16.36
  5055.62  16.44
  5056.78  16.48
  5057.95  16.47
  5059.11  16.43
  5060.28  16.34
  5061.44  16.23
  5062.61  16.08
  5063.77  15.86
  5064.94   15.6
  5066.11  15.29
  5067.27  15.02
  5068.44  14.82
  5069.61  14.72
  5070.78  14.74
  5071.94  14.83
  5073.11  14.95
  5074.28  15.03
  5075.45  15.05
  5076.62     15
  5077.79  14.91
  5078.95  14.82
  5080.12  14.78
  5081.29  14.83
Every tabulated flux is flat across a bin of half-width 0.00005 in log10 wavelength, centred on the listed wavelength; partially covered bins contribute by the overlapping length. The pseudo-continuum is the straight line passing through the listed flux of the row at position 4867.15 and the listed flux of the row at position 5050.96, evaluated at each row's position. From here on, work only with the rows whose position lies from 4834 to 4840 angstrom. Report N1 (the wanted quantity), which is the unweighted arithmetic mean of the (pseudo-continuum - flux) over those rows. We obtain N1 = -1.91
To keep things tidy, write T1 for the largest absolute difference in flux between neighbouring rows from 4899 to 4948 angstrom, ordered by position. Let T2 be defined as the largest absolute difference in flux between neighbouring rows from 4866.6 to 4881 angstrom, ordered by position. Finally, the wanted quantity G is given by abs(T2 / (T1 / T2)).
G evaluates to 0.04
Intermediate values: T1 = 0.31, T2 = 0.11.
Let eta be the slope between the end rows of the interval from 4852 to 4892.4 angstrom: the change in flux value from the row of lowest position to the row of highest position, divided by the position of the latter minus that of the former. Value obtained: 0.01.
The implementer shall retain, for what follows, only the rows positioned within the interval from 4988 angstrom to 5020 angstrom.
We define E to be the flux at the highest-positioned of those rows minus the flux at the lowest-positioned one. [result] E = -0.62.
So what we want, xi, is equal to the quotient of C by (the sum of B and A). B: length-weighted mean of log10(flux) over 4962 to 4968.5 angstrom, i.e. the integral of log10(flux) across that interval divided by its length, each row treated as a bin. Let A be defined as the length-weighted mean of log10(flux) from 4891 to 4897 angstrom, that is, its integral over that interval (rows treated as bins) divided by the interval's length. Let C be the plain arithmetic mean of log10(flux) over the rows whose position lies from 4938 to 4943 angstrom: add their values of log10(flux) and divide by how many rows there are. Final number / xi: 0.505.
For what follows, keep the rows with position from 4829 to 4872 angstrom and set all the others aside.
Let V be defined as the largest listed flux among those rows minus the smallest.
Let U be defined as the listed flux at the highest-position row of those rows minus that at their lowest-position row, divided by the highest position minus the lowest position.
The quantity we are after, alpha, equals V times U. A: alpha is -0.091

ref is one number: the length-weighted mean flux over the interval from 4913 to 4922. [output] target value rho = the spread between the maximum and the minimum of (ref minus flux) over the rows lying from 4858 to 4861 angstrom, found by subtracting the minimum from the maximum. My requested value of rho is 0.41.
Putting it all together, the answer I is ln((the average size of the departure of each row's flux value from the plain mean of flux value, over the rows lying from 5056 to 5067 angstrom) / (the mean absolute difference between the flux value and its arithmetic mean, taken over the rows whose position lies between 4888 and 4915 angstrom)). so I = -0.3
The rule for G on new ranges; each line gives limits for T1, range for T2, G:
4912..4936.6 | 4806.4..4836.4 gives 0.20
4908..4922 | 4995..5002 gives 0.13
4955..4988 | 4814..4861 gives 0.41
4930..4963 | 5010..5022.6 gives 0.19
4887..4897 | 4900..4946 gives 0.29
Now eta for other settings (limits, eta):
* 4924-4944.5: 0.05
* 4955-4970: -0.03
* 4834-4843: -0.04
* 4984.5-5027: 0.01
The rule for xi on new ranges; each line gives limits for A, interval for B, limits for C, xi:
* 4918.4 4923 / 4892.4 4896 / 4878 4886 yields 0.491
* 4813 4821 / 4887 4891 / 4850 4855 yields 0.494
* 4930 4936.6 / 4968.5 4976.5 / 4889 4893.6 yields 0.491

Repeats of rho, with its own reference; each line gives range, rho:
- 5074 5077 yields 0.05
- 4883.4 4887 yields 0.05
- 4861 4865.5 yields 0.40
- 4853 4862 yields 1.45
